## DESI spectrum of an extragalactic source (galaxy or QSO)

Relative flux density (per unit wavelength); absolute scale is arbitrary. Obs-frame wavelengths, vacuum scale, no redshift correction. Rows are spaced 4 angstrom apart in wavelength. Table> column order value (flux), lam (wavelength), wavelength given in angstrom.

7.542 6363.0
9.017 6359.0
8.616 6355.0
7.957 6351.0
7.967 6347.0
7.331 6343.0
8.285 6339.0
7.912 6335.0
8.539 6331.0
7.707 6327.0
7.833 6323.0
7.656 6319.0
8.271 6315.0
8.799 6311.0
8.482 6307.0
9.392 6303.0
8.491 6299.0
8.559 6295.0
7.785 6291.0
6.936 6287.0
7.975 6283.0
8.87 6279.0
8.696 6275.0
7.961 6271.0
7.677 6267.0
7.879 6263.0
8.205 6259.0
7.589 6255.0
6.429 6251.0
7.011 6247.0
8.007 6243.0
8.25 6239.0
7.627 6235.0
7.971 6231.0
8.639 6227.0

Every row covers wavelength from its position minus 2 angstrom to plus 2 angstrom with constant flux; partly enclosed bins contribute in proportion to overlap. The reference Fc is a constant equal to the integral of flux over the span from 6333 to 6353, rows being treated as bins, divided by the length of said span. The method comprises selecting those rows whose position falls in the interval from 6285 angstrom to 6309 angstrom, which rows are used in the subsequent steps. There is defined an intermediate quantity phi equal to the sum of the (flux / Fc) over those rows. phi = 6.3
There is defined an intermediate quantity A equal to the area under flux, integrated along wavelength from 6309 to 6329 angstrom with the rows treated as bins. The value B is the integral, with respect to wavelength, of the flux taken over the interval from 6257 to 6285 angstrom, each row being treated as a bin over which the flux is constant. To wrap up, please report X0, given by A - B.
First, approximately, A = 161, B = 229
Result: -68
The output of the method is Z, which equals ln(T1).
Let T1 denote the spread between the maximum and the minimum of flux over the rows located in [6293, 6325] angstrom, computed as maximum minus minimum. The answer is 0.6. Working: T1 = 1.7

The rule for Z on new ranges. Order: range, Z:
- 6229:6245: -0.5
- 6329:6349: 0.2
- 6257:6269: -0.6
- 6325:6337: -0.2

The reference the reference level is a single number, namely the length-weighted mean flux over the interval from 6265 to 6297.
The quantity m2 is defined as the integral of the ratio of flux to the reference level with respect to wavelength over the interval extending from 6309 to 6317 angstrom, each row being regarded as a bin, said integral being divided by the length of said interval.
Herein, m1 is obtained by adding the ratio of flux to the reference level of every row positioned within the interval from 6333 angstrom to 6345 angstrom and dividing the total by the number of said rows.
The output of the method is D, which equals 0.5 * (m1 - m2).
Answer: -0.04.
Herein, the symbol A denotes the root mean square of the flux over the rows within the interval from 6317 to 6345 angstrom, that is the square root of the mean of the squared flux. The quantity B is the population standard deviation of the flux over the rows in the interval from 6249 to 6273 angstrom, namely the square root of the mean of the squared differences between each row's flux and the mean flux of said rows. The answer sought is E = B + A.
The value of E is 8.47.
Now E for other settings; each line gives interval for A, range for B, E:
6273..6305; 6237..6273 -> 8.93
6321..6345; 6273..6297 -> 8.60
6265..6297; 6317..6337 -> 8.40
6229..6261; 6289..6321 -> 8.17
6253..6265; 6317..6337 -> 8.21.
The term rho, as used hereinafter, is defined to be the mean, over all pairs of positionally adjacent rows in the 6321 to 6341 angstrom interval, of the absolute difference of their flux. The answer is 0.49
